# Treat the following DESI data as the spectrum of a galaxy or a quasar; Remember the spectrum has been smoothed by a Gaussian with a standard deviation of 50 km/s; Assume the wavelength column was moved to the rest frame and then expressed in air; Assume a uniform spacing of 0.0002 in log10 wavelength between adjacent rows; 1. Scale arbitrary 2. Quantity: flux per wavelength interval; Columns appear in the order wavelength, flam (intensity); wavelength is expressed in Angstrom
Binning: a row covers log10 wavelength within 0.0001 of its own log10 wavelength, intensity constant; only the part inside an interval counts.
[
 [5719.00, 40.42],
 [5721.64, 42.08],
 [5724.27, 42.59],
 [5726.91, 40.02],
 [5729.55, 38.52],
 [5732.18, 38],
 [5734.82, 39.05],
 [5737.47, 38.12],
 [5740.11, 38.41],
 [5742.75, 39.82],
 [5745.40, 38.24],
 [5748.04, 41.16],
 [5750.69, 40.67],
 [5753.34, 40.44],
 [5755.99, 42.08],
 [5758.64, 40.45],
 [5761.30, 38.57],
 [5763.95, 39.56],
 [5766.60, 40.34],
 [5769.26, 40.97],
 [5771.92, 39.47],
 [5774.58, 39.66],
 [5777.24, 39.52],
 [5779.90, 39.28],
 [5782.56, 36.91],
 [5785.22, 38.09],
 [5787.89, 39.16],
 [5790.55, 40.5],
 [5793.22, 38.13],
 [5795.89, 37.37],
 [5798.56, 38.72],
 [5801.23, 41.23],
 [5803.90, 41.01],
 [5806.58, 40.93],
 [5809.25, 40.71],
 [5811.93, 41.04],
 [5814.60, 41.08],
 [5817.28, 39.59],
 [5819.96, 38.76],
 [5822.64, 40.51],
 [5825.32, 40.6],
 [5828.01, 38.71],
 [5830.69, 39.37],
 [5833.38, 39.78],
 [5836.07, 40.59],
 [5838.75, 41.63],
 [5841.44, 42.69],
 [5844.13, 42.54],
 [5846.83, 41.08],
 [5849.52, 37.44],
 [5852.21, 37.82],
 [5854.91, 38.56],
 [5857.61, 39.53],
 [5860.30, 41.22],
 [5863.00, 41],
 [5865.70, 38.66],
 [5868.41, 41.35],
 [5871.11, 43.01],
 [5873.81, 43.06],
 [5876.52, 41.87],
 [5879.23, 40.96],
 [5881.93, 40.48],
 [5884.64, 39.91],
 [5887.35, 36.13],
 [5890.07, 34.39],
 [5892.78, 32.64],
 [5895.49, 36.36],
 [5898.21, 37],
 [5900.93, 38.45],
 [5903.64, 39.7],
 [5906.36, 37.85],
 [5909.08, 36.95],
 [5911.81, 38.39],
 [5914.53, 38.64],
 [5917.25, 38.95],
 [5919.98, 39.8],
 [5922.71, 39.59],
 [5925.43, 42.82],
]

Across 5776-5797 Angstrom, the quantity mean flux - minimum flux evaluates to 1.7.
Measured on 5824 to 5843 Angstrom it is 1.8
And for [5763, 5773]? 0.6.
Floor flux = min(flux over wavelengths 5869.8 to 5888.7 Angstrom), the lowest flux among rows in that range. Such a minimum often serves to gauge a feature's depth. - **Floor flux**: 36.13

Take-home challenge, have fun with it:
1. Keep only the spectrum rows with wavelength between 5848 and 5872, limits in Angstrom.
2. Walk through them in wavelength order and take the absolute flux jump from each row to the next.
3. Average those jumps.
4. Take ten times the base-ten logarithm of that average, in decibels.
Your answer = 1.3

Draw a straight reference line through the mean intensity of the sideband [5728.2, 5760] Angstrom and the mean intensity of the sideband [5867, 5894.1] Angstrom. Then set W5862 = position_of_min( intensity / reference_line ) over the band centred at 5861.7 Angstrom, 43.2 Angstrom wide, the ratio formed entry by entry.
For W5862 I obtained 5849.52 Angstrom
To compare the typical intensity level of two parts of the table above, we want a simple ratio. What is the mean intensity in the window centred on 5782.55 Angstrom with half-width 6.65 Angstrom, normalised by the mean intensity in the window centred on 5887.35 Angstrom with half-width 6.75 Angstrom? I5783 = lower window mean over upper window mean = 1.05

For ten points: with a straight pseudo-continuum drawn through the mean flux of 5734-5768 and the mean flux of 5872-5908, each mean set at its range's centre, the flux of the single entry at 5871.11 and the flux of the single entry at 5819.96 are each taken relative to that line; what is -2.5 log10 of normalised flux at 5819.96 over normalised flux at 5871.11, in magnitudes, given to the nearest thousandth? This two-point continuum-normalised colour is 0.127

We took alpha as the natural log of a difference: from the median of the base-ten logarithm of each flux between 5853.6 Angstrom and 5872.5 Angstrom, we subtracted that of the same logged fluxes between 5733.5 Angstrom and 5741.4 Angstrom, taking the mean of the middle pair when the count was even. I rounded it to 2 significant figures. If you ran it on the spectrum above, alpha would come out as -3.6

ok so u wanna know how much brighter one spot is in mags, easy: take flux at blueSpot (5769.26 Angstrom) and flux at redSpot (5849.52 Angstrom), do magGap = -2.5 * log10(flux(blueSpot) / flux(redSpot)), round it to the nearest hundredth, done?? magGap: -0.10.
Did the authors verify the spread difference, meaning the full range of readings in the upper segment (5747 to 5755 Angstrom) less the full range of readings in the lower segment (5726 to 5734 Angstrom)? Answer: -1.3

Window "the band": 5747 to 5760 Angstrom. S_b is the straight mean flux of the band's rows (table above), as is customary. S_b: 41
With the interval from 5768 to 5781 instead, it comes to 40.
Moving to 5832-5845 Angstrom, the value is 41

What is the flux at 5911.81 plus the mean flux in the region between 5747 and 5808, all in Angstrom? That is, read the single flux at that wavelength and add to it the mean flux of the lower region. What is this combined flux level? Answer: 78.1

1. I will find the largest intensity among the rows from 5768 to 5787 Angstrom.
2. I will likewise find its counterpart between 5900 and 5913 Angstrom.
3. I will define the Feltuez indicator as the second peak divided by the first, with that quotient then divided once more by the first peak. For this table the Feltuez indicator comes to 0.0237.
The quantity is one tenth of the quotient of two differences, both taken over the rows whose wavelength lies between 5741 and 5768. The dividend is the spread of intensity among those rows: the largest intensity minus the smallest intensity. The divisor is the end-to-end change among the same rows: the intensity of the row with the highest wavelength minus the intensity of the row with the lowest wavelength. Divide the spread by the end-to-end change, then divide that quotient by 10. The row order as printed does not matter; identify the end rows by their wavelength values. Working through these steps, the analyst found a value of 0.74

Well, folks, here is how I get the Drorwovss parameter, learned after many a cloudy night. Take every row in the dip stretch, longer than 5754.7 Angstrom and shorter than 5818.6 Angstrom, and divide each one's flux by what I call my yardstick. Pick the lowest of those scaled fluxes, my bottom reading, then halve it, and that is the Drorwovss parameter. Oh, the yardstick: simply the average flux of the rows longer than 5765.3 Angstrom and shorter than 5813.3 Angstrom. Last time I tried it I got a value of 0.466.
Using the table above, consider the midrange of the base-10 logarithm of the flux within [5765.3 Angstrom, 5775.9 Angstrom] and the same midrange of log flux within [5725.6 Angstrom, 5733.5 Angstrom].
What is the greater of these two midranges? 1.60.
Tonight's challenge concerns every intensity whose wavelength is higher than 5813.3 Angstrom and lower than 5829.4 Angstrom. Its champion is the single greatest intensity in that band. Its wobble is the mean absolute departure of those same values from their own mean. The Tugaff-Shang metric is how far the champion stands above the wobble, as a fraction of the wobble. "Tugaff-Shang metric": 47.0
